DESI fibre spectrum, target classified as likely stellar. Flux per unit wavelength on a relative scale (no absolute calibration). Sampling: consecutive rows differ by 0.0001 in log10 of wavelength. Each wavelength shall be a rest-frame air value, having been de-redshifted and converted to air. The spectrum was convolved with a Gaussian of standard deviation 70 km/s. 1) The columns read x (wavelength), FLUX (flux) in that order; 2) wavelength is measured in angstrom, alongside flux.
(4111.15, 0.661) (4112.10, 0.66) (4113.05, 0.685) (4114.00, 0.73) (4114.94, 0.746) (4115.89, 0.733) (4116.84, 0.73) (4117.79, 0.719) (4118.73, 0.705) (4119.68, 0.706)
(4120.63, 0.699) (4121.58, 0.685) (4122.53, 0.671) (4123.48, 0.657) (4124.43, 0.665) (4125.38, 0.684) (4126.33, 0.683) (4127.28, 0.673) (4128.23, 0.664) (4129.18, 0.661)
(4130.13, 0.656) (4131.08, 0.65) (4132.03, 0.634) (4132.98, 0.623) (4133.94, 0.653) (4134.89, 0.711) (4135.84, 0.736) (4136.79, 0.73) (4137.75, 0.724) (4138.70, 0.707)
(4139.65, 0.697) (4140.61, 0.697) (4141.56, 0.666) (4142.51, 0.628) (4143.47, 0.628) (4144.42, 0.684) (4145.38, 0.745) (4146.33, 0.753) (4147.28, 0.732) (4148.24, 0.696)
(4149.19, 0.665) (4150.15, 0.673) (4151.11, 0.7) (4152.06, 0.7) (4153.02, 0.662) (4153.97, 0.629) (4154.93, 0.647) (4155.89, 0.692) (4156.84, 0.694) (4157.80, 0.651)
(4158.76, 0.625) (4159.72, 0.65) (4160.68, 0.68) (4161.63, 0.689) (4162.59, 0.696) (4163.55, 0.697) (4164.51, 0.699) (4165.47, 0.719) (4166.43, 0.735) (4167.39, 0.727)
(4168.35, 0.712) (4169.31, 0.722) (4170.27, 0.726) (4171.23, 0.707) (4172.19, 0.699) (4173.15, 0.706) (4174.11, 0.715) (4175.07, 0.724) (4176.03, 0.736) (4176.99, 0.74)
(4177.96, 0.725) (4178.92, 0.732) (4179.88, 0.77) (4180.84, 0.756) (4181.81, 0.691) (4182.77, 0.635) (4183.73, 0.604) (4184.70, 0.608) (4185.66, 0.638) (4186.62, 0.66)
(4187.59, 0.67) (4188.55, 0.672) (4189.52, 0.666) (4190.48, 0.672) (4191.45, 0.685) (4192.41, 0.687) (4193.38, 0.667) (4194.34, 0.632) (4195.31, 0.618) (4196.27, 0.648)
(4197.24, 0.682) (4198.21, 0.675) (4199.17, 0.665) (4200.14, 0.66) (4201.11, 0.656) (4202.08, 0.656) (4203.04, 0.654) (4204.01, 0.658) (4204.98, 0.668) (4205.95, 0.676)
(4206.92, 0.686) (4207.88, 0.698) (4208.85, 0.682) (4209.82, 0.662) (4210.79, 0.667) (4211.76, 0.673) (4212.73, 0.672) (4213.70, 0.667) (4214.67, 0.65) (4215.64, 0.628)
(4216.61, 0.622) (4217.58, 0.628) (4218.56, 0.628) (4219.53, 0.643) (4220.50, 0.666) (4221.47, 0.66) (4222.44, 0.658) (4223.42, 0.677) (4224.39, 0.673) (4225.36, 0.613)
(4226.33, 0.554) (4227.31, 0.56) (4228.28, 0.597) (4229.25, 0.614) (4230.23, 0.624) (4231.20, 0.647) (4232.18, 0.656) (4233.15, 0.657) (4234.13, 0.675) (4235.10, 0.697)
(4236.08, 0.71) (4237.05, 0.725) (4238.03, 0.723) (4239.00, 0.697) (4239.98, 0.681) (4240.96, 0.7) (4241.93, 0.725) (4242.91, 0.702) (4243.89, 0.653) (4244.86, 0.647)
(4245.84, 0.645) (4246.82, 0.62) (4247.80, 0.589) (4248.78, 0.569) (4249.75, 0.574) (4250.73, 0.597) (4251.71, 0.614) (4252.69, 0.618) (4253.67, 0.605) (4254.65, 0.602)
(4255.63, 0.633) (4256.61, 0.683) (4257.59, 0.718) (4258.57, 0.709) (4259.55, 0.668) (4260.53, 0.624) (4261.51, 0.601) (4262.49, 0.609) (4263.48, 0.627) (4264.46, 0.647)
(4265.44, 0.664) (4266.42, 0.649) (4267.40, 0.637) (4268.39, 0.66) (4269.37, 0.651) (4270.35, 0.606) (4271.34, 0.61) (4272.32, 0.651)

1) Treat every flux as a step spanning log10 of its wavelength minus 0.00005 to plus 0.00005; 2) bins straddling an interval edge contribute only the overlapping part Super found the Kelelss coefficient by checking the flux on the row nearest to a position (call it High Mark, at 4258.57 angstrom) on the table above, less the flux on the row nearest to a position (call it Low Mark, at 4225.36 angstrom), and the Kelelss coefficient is 0.10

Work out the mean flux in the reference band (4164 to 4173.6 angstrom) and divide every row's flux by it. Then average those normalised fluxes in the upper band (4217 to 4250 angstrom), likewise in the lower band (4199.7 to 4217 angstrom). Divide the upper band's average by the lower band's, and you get 0.980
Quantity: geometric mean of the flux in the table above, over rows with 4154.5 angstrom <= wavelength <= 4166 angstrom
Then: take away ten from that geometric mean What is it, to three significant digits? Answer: -9.32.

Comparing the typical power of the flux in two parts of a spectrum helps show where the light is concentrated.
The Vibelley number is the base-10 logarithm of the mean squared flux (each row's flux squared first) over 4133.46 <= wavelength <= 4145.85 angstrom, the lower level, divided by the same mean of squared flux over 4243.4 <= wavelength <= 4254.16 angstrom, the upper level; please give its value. 0.11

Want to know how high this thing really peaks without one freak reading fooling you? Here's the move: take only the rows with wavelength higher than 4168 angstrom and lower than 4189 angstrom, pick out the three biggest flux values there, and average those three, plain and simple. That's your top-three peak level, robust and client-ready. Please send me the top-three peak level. 0.76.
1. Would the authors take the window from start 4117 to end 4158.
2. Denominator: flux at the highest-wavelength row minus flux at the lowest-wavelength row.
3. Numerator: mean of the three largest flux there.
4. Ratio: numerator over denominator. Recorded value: -11.0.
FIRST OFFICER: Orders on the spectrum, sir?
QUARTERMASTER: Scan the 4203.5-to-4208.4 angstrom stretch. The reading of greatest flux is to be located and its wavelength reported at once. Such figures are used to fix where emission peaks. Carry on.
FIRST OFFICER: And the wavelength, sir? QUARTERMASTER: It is 4207.88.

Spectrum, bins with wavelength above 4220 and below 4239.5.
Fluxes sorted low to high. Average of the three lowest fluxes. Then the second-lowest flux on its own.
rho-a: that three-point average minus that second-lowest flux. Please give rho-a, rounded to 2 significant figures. 0.010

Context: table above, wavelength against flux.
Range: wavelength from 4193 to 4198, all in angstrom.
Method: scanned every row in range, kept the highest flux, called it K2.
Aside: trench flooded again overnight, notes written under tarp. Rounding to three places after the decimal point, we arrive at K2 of 0.682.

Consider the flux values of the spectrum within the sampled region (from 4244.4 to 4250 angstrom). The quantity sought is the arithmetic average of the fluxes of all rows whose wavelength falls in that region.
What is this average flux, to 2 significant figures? 0.61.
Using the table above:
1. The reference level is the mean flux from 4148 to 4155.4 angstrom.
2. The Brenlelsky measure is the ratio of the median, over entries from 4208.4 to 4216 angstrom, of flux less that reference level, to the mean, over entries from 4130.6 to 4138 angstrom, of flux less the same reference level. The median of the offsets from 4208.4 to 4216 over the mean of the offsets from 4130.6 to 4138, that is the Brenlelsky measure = 0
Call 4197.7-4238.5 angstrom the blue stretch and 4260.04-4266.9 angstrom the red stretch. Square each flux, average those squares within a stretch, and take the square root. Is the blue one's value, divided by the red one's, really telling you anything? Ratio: 1.040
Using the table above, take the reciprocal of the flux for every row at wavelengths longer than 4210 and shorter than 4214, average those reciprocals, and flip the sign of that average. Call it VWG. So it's -1.49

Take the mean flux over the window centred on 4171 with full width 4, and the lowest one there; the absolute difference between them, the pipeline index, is 0.014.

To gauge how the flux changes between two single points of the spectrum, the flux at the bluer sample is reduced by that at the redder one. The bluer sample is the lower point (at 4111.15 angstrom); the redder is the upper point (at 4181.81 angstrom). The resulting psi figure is -0.03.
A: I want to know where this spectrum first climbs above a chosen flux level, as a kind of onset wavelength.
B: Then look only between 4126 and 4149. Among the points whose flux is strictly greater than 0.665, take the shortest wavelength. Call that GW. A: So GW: 4126.33 angstrom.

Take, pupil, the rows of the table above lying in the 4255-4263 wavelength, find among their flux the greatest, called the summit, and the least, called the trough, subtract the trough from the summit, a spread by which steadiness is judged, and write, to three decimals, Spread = 0.117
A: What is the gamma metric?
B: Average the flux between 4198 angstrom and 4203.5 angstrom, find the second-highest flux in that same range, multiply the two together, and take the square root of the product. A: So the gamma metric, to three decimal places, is 0.663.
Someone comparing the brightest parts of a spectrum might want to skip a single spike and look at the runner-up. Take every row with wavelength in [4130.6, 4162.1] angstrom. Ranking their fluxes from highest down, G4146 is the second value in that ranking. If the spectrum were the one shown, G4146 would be 0.745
